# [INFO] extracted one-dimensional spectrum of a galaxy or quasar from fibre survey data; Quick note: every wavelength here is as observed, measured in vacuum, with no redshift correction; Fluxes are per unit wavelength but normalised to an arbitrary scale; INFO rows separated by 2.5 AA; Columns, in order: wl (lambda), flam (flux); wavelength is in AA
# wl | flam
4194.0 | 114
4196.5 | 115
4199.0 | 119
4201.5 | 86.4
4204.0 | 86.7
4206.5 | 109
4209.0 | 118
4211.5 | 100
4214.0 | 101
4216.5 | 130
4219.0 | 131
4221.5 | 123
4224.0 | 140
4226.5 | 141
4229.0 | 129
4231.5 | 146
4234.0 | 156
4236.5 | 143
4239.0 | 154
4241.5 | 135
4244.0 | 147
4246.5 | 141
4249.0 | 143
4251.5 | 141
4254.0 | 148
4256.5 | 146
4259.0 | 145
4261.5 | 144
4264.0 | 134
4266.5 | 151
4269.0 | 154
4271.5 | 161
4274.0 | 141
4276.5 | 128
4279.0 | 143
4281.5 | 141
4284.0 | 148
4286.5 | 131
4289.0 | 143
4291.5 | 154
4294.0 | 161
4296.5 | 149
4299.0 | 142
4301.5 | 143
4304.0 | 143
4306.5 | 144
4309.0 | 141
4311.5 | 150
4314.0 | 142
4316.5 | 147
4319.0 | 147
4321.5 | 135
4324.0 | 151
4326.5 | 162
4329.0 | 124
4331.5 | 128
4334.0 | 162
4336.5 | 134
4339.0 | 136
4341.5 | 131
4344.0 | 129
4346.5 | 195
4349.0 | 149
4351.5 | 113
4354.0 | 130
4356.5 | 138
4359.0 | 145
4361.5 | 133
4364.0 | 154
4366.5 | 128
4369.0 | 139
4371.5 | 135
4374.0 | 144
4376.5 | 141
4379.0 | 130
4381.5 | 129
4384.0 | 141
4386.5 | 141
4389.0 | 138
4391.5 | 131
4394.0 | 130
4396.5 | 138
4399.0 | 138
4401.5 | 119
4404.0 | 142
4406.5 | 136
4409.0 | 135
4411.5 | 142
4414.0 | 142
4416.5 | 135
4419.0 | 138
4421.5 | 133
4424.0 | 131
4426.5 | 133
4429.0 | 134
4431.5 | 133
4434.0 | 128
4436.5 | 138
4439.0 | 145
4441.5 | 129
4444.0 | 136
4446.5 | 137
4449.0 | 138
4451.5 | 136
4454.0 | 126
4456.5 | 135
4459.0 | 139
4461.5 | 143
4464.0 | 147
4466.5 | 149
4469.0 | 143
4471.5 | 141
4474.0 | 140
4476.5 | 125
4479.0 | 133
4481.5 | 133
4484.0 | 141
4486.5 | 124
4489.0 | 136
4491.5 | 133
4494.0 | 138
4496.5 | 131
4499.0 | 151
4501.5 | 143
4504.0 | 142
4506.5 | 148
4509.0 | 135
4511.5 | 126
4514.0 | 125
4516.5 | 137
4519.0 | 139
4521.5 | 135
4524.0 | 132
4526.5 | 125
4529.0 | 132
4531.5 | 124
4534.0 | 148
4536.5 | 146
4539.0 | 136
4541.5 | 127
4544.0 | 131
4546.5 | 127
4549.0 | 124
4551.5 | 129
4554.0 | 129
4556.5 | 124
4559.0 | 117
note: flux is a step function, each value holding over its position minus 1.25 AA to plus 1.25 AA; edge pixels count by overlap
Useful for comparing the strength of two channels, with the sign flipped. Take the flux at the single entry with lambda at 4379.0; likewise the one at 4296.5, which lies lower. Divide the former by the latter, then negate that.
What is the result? -0.87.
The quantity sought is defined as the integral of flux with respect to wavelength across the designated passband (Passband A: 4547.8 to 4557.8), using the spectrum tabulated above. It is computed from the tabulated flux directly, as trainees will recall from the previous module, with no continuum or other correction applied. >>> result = 1265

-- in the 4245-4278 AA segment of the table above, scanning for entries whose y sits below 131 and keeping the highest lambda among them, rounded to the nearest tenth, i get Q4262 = 4276.5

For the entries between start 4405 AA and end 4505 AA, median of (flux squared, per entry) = 18496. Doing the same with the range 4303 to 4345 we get 20164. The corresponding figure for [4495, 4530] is 18225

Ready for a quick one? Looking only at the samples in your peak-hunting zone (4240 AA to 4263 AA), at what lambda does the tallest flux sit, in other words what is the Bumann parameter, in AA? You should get 4254.0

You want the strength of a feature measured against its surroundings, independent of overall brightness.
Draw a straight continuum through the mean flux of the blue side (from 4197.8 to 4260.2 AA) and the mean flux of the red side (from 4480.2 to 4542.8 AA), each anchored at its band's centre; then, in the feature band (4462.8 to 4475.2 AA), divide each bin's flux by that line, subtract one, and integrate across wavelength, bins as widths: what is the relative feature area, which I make 0.86 AA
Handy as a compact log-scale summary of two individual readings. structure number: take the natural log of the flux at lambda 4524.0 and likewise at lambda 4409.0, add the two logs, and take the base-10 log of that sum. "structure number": 0.991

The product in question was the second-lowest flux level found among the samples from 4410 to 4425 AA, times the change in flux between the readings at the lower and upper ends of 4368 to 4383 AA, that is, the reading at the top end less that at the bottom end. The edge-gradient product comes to -1330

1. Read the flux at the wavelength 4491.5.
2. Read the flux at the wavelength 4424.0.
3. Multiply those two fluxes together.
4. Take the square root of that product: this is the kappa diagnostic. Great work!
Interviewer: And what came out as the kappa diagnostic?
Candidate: 132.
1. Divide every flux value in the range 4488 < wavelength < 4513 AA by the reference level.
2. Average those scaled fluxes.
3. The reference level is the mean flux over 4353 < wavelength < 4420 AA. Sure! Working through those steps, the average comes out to 1.01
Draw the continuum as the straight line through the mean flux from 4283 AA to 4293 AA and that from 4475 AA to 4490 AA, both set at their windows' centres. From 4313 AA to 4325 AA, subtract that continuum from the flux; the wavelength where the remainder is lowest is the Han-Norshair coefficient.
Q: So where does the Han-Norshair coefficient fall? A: 4321.5 AA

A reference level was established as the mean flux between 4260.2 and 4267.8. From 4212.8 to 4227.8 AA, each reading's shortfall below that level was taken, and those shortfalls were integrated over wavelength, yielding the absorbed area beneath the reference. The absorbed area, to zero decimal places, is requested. 230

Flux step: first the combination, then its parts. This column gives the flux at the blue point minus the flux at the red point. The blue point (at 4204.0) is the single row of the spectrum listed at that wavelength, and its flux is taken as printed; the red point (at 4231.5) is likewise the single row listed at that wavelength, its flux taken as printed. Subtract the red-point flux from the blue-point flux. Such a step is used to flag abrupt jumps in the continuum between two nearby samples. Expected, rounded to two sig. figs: -59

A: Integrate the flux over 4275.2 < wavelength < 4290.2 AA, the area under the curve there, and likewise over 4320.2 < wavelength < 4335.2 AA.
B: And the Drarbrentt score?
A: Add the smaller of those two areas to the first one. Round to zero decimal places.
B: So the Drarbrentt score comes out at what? 4170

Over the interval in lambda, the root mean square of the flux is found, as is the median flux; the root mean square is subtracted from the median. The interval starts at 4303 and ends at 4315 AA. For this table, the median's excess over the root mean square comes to -1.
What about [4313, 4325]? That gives 2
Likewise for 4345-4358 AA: -10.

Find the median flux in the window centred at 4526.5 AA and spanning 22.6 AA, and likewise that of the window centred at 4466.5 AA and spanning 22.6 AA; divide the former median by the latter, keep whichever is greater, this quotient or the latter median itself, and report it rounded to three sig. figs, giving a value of 141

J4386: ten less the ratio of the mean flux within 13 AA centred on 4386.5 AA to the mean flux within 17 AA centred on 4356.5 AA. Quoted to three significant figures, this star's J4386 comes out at 9.01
